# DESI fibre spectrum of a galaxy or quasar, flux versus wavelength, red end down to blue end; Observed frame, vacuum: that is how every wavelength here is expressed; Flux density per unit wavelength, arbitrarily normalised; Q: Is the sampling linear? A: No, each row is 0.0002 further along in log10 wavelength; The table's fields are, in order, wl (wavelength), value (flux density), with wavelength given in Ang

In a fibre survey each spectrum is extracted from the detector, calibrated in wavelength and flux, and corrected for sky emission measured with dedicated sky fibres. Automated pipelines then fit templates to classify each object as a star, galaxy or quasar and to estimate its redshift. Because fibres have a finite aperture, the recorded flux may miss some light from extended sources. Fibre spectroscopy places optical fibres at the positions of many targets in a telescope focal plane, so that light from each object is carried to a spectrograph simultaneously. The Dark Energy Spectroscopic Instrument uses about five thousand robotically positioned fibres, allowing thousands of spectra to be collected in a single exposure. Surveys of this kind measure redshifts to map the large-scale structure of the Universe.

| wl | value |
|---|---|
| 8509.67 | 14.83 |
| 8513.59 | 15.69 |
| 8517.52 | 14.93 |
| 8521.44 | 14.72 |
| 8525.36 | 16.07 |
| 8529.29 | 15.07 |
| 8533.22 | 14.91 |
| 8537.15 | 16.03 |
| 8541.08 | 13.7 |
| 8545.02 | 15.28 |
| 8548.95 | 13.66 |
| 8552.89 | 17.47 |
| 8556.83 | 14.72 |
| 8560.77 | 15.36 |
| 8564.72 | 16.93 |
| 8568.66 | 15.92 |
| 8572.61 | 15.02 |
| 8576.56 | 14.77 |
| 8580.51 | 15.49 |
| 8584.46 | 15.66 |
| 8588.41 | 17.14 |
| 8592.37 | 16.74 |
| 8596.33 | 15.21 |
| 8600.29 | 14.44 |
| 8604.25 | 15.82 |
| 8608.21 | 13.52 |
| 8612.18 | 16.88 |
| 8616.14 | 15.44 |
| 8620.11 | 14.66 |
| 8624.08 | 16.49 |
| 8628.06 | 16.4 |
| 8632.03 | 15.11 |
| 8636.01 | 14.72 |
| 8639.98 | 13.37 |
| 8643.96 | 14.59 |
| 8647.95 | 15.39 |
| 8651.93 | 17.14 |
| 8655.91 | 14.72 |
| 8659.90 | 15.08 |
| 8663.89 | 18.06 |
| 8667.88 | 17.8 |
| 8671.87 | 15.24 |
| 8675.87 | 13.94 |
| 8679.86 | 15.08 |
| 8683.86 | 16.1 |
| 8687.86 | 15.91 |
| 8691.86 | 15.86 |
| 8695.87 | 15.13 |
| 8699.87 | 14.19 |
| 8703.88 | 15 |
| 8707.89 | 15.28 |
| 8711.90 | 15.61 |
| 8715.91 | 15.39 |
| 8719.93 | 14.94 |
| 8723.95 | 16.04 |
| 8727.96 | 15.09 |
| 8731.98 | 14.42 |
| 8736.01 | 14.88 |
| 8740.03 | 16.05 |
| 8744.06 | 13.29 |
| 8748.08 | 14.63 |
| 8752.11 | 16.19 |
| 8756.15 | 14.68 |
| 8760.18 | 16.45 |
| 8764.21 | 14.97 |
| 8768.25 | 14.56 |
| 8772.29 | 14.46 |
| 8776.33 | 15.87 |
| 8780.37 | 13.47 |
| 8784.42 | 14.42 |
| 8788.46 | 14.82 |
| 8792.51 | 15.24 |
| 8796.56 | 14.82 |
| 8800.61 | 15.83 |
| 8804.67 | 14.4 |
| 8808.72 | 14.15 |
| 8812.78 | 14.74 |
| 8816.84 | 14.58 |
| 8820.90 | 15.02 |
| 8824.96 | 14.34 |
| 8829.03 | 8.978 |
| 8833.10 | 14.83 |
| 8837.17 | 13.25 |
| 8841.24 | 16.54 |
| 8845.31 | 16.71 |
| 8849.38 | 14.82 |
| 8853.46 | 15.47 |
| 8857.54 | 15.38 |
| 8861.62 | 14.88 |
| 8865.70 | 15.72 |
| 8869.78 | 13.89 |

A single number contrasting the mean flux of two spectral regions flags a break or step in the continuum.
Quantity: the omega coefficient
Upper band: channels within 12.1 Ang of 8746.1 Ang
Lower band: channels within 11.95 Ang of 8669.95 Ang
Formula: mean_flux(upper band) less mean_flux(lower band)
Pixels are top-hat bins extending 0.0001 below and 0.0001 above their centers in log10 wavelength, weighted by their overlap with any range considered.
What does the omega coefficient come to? -0.91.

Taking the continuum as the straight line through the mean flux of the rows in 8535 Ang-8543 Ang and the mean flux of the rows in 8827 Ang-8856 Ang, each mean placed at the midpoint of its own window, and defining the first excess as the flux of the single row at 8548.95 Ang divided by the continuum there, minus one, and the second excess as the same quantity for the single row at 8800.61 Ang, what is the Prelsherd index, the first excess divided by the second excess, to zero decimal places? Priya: -1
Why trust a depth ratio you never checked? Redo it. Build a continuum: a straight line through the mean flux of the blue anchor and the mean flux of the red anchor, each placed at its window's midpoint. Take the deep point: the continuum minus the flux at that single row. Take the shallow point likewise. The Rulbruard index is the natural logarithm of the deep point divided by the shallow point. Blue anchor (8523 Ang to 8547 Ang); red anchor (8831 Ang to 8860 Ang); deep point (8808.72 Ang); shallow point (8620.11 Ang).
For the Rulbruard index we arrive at 0.72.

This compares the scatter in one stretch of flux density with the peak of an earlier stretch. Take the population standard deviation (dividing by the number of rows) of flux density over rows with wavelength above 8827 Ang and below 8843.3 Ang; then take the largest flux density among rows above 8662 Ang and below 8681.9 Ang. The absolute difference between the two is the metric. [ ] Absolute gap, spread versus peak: 15.25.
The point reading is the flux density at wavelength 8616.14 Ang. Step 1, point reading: 15.44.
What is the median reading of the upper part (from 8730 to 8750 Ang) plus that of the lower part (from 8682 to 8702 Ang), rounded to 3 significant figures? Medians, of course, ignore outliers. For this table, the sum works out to 30.5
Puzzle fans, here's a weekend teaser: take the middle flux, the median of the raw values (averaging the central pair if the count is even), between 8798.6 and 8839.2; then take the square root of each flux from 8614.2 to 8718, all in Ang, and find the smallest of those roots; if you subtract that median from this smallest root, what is -10.8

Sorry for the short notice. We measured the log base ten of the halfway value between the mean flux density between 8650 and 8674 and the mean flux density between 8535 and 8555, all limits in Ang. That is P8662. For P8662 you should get 1.20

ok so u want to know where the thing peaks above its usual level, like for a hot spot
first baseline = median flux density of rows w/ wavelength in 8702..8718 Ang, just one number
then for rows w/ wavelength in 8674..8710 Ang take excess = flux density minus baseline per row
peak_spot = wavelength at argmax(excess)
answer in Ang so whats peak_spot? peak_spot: 8683.86 Ang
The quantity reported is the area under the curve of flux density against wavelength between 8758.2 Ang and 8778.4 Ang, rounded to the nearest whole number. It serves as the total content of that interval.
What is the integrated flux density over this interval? 308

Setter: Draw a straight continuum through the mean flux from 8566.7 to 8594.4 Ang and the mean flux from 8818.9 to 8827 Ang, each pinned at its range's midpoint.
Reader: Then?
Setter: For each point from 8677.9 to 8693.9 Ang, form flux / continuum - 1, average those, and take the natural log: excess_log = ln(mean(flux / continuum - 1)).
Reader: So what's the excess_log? -3.6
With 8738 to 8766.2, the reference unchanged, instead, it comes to -4.5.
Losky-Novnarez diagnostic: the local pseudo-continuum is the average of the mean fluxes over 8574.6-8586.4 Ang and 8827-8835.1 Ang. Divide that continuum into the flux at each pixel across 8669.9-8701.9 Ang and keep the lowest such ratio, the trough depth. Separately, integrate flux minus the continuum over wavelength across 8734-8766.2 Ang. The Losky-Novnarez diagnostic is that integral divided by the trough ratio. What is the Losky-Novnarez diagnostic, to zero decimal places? 48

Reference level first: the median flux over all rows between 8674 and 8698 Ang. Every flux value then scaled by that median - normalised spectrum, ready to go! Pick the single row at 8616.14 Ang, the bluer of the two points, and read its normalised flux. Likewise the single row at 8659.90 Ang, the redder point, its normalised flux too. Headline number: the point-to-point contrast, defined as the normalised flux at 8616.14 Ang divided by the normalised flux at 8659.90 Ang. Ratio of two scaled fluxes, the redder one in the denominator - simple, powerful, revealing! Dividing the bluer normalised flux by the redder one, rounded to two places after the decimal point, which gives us 1.02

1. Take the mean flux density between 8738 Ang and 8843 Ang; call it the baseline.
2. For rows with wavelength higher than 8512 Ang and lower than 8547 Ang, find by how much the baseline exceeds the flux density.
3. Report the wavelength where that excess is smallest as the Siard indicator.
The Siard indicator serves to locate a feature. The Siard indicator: 8525.36 Ang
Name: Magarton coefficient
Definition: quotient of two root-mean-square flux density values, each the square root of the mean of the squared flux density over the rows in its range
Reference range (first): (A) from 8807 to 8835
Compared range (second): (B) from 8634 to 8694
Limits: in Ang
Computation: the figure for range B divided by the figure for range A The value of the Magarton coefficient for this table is 1.12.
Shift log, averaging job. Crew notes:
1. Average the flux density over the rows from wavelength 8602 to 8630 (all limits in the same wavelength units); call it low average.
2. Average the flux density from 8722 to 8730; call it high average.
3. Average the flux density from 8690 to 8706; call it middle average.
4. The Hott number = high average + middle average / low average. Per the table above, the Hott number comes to 16.5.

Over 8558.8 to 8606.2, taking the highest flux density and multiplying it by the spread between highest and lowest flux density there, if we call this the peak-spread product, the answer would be 46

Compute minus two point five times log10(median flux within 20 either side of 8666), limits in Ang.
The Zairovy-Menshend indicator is -2.96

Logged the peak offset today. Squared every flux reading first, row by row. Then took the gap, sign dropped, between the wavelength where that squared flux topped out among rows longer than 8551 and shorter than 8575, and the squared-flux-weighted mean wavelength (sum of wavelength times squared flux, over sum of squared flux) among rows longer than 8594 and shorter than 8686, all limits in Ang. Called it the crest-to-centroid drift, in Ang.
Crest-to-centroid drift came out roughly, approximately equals 87.9 Ang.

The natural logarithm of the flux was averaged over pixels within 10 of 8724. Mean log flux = 2.72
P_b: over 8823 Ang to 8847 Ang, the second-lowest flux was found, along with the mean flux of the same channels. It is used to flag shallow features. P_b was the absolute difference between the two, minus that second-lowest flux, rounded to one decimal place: -12.4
